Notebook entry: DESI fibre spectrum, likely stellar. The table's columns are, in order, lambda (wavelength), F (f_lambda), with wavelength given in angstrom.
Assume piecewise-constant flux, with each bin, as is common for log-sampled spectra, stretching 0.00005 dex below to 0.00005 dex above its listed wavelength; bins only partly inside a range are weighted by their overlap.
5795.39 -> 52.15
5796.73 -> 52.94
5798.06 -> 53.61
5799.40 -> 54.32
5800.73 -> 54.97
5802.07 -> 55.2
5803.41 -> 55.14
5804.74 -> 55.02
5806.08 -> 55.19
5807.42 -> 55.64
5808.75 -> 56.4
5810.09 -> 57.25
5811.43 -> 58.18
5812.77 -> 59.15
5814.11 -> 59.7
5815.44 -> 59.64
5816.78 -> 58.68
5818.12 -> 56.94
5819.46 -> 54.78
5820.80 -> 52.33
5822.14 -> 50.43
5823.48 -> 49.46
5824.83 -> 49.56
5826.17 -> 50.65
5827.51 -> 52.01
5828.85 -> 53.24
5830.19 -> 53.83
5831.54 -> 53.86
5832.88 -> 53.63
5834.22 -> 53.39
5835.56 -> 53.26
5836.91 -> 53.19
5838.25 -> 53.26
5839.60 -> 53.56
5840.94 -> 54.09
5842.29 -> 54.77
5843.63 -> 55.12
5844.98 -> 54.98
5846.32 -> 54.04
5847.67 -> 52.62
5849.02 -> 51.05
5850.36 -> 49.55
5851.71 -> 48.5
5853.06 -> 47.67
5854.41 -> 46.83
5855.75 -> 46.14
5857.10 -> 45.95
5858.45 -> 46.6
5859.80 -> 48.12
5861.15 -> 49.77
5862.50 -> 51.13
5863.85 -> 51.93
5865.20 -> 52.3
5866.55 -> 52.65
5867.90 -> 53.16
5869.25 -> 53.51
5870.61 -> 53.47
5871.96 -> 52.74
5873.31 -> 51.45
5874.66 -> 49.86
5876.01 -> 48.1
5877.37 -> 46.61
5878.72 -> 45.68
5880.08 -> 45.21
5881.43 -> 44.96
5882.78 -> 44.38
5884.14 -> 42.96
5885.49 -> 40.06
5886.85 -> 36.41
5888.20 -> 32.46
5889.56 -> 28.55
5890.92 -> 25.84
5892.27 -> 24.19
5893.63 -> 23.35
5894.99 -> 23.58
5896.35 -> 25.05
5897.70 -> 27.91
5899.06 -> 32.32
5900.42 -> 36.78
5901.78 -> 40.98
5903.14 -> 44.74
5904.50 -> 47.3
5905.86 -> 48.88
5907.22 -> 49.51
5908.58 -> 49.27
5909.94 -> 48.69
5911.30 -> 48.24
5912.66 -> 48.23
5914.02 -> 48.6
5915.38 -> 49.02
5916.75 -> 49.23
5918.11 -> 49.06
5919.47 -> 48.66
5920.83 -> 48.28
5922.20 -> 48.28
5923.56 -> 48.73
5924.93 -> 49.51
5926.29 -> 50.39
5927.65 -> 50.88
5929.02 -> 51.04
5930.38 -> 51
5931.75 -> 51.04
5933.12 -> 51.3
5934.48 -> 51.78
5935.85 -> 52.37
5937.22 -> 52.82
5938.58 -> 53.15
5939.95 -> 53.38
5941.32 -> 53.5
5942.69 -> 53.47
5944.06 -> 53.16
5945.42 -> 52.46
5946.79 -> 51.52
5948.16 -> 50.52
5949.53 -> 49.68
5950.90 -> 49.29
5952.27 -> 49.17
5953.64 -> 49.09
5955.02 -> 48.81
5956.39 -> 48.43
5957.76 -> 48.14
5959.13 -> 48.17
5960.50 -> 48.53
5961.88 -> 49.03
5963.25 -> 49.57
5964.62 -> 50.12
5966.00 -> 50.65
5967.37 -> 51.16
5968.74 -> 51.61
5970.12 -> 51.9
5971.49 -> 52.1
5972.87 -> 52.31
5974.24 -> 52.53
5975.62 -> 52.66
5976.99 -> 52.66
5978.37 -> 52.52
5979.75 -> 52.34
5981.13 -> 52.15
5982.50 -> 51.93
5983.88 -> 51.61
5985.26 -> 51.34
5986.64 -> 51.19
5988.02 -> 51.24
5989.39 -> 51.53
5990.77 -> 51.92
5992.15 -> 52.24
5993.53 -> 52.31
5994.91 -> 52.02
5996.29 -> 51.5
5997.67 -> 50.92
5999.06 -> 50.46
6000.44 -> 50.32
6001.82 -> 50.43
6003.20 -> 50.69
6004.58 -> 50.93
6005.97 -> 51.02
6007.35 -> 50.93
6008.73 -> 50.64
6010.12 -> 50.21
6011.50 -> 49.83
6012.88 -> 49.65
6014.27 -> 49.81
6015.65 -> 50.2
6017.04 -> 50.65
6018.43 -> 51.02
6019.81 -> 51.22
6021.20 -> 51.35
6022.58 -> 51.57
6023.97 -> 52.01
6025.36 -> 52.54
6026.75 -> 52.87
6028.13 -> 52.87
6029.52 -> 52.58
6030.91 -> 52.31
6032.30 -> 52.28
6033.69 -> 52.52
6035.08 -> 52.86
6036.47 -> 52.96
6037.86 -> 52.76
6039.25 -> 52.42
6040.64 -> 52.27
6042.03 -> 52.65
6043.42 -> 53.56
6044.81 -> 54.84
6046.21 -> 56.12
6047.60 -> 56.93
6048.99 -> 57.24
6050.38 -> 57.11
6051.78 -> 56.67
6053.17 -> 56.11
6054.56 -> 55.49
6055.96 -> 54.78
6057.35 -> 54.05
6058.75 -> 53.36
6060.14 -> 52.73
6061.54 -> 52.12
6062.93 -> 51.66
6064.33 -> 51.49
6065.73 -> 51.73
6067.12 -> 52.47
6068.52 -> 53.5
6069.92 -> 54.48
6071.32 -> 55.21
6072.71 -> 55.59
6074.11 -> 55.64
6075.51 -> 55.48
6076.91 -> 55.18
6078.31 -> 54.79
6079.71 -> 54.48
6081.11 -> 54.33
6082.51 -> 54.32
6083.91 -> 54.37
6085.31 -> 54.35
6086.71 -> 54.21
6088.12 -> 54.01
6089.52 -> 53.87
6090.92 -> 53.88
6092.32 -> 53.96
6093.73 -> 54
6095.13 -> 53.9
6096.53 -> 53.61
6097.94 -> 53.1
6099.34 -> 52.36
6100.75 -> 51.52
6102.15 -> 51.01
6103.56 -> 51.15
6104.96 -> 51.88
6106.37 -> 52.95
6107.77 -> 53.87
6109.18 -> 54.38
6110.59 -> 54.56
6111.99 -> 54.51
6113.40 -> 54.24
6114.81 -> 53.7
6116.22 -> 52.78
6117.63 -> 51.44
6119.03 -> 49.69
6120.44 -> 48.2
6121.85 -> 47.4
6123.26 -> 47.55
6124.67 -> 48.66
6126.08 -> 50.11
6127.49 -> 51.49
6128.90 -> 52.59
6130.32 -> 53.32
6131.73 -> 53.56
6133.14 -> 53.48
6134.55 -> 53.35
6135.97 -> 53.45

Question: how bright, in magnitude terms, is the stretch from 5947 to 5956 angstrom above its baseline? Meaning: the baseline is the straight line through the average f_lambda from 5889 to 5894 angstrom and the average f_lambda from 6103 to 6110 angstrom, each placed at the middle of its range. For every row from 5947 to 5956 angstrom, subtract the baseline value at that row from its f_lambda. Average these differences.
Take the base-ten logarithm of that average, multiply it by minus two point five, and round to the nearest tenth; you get -3.0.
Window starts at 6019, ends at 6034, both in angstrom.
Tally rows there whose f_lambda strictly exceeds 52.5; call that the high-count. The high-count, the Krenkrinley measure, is 5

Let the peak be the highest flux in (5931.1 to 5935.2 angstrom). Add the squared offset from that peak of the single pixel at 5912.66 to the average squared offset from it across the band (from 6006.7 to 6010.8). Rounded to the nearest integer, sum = 14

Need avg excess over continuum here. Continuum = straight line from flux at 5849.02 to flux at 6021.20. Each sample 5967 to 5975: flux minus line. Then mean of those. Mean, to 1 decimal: 0.7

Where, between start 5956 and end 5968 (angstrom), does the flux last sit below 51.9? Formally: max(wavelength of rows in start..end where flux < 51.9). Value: 5967.37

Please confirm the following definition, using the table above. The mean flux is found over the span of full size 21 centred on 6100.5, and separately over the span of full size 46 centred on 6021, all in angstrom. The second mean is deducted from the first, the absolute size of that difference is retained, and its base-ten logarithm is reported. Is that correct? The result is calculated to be 0.19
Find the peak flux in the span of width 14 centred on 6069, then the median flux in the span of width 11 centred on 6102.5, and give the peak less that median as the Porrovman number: 3.5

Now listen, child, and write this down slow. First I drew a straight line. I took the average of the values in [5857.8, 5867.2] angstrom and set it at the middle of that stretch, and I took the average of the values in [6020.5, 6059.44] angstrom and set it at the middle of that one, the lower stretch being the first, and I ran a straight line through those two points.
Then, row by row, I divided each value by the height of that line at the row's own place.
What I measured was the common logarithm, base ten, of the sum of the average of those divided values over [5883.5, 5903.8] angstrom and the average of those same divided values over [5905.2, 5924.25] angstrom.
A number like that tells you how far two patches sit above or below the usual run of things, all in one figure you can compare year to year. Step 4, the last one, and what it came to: 0.200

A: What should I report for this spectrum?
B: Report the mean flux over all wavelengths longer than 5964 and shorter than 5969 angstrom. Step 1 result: 50.9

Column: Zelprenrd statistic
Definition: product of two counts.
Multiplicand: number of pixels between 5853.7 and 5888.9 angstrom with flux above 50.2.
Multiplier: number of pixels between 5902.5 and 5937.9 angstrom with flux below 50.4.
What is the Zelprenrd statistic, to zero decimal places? 162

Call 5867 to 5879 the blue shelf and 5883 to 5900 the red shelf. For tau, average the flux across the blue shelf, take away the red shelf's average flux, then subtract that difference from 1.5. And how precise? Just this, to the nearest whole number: -19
